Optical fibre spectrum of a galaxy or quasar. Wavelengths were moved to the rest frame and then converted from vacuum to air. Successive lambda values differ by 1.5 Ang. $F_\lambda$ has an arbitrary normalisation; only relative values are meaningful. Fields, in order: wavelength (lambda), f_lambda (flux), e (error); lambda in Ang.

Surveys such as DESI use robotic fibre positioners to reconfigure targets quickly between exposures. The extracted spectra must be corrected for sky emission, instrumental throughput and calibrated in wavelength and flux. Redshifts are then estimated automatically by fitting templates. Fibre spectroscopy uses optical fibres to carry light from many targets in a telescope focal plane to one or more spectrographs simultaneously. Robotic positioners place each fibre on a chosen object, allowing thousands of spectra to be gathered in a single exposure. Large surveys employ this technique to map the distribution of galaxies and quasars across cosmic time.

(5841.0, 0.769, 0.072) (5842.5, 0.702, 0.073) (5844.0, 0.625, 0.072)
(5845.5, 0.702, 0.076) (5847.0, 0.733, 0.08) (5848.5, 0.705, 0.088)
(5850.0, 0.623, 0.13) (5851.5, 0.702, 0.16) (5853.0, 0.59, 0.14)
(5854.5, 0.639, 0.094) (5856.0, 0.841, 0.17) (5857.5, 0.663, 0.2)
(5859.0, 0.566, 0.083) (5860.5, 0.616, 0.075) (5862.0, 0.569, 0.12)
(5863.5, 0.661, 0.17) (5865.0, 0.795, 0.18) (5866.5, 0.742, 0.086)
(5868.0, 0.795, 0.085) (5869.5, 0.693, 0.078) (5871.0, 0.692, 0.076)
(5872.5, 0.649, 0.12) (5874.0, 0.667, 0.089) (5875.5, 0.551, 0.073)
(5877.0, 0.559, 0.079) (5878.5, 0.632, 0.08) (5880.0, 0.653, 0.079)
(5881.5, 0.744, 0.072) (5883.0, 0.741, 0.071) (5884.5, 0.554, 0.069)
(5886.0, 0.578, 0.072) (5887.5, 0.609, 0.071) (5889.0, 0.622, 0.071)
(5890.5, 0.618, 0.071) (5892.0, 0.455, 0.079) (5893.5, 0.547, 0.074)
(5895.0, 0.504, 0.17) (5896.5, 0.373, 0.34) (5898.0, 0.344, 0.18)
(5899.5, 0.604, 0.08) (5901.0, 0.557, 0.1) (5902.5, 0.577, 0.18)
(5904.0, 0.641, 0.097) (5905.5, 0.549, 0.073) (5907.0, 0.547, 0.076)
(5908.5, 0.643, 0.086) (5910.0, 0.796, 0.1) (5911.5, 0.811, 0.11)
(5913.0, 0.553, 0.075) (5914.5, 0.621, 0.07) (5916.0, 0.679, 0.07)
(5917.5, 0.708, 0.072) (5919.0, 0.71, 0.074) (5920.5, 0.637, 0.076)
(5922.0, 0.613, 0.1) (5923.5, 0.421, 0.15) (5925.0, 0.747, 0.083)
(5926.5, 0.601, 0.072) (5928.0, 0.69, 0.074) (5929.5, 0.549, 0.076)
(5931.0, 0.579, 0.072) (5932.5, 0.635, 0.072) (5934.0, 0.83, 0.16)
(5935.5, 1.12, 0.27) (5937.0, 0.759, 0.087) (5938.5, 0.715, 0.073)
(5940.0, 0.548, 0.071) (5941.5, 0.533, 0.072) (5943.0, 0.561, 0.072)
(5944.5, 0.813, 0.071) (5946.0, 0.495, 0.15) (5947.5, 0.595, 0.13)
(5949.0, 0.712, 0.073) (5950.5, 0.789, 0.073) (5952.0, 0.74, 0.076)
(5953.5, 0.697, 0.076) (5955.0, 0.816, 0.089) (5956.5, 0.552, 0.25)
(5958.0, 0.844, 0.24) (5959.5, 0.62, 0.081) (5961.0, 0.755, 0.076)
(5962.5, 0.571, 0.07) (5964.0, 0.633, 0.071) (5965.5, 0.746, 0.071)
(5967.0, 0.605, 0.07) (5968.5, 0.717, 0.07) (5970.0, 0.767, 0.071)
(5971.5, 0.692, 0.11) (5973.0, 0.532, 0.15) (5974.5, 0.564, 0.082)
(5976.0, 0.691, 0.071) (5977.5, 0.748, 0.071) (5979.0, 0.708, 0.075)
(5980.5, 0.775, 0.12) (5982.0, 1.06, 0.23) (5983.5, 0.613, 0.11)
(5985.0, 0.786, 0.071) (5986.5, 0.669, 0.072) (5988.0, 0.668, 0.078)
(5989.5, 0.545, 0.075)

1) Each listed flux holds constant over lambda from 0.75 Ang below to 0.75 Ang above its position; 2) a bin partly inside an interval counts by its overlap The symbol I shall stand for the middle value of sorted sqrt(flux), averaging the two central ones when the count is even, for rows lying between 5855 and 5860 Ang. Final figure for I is 0.81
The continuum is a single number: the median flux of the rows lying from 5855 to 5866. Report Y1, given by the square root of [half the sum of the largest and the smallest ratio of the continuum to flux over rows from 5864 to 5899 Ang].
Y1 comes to 1.17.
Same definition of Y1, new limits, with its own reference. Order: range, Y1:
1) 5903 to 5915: 1.01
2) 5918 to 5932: 1.11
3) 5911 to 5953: 1.04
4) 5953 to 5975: 1.01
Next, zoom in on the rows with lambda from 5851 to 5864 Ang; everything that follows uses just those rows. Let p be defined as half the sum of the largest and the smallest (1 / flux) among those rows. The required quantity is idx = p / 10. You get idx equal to 0.148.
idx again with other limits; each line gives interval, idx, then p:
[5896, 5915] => 0.207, 2.07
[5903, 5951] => 0.163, 1.63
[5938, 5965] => 0.160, 1.60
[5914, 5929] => 0.186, 1.86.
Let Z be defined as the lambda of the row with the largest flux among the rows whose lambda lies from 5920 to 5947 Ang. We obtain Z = 5935.5 Ang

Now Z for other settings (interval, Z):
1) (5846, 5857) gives 5856.0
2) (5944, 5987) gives 5982.0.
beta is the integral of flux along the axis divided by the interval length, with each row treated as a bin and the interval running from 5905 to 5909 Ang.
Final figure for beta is 0.58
